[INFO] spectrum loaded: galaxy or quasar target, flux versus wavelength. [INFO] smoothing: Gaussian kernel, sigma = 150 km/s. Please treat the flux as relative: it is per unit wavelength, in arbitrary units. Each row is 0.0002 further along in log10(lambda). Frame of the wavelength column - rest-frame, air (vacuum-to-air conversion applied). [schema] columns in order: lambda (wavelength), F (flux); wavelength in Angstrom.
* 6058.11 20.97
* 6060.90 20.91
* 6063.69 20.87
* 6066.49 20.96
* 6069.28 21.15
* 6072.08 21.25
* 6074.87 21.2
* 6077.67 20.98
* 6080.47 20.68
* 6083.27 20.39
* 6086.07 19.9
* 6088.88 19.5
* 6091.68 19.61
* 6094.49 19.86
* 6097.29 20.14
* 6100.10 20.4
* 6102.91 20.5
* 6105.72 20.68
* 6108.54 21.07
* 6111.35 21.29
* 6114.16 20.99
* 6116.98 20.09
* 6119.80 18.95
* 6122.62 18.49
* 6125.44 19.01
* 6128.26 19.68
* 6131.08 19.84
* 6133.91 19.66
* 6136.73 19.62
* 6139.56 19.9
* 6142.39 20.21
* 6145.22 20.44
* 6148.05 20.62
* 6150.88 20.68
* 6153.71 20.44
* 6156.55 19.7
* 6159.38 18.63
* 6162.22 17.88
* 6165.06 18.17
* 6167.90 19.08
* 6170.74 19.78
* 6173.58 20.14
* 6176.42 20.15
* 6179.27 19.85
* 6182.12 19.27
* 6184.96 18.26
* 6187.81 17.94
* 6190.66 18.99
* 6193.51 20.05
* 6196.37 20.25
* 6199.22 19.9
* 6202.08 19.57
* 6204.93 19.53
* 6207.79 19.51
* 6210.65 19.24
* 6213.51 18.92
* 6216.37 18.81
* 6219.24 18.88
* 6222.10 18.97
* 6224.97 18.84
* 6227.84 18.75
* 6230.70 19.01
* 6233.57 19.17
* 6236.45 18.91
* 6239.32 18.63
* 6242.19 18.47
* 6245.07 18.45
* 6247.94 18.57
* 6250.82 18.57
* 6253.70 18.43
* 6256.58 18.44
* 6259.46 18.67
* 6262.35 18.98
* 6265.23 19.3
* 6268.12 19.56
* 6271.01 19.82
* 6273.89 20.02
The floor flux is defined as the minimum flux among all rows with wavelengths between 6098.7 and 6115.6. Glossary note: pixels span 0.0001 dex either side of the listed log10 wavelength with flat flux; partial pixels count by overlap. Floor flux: 20.4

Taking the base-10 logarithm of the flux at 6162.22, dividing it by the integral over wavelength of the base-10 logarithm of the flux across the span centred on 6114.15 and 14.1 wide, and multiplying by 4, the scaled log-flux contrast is 0.271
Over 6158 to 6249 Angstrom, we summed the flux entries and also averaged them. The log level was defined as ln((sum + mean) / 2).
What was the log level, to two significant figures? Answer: 5.8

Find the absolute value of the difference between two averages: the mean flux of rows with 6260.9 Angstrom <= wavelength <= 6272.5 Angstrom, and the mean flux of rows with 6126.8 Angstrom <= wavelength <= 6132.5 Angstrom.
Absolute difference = 0.3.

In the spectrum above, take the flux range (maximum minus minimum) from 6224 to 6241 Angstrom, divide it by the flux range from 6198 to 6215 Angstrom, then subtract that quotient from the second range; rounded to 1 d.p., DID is 0.4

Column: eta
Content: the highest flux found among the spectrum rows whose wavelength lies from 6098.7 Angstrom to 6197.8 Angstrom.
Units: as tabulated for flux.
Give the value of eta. 21.29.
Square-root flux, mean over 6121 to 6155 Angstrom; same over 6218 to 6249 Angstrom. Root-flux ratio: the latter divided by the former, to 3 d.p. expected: 0.972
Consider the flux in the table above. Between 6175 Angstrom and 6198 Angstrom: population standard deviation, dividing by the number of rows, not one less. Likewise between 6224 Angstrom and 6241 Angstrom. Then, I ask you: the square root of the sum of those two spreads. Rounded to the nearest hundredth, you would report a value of 1.00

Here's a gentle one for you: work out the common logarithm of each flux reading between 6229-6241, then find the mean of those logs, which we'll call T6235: 1.28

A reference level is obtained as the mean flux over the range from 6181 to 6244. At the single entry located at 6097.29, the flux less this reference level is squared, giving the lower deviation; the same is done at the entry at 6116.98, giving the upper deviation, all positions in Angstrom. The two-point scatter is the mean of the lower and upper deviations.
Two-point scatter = 1.1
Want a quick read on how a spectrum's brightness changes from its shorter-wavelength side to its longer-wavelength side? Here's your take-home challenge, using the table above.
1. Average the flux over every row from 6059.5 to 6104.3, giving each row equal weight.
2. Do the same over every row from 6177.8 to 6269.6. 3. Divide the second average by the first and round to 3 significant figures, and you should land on 0.927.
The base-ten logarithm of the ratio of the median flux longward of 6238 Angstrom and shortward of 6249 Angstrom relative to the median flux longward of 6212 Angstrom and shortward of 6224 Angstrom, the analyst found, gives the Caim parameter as -0.009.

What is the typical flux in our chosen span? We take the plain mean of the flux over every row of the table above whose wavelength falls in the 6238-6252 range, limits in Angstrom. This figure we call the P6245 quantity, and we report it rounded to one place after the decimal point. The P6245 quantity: 18.5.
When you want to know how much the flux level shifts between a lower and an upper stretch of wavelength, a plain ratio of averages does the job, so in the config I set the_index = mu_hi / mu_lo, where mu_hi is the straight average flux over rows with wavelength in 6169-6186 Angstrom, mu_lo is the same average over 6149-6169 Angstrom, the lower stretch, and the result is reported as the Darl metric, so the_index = 1.02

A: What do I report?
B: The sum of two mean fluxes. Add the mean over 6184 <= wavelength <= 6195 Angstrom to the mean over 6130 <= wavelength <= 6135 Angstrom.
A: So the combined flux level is 38.6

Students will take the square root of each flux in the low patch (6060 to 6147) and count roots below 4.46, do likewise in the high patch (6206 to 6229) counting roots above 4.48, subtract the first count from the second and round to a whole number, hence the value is -10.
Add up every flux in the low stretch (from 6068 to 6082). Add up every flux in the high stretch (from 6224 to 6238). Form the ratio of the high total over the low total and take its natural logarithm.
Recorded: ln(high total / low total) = -0.11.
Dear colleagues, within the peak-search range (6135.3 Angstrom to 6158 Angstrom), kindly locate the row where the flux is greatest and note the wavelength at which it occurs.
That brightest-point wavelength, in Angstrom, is 6150.88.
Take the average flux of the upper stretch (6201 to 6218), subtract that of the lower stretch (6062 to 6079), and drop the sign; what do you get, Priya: 1.8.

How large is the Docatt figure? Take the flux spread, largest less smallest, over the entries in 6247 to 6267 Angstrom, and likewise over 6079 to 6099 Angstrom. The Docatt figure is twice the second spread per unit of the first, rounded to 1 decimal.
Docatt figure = 2.7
